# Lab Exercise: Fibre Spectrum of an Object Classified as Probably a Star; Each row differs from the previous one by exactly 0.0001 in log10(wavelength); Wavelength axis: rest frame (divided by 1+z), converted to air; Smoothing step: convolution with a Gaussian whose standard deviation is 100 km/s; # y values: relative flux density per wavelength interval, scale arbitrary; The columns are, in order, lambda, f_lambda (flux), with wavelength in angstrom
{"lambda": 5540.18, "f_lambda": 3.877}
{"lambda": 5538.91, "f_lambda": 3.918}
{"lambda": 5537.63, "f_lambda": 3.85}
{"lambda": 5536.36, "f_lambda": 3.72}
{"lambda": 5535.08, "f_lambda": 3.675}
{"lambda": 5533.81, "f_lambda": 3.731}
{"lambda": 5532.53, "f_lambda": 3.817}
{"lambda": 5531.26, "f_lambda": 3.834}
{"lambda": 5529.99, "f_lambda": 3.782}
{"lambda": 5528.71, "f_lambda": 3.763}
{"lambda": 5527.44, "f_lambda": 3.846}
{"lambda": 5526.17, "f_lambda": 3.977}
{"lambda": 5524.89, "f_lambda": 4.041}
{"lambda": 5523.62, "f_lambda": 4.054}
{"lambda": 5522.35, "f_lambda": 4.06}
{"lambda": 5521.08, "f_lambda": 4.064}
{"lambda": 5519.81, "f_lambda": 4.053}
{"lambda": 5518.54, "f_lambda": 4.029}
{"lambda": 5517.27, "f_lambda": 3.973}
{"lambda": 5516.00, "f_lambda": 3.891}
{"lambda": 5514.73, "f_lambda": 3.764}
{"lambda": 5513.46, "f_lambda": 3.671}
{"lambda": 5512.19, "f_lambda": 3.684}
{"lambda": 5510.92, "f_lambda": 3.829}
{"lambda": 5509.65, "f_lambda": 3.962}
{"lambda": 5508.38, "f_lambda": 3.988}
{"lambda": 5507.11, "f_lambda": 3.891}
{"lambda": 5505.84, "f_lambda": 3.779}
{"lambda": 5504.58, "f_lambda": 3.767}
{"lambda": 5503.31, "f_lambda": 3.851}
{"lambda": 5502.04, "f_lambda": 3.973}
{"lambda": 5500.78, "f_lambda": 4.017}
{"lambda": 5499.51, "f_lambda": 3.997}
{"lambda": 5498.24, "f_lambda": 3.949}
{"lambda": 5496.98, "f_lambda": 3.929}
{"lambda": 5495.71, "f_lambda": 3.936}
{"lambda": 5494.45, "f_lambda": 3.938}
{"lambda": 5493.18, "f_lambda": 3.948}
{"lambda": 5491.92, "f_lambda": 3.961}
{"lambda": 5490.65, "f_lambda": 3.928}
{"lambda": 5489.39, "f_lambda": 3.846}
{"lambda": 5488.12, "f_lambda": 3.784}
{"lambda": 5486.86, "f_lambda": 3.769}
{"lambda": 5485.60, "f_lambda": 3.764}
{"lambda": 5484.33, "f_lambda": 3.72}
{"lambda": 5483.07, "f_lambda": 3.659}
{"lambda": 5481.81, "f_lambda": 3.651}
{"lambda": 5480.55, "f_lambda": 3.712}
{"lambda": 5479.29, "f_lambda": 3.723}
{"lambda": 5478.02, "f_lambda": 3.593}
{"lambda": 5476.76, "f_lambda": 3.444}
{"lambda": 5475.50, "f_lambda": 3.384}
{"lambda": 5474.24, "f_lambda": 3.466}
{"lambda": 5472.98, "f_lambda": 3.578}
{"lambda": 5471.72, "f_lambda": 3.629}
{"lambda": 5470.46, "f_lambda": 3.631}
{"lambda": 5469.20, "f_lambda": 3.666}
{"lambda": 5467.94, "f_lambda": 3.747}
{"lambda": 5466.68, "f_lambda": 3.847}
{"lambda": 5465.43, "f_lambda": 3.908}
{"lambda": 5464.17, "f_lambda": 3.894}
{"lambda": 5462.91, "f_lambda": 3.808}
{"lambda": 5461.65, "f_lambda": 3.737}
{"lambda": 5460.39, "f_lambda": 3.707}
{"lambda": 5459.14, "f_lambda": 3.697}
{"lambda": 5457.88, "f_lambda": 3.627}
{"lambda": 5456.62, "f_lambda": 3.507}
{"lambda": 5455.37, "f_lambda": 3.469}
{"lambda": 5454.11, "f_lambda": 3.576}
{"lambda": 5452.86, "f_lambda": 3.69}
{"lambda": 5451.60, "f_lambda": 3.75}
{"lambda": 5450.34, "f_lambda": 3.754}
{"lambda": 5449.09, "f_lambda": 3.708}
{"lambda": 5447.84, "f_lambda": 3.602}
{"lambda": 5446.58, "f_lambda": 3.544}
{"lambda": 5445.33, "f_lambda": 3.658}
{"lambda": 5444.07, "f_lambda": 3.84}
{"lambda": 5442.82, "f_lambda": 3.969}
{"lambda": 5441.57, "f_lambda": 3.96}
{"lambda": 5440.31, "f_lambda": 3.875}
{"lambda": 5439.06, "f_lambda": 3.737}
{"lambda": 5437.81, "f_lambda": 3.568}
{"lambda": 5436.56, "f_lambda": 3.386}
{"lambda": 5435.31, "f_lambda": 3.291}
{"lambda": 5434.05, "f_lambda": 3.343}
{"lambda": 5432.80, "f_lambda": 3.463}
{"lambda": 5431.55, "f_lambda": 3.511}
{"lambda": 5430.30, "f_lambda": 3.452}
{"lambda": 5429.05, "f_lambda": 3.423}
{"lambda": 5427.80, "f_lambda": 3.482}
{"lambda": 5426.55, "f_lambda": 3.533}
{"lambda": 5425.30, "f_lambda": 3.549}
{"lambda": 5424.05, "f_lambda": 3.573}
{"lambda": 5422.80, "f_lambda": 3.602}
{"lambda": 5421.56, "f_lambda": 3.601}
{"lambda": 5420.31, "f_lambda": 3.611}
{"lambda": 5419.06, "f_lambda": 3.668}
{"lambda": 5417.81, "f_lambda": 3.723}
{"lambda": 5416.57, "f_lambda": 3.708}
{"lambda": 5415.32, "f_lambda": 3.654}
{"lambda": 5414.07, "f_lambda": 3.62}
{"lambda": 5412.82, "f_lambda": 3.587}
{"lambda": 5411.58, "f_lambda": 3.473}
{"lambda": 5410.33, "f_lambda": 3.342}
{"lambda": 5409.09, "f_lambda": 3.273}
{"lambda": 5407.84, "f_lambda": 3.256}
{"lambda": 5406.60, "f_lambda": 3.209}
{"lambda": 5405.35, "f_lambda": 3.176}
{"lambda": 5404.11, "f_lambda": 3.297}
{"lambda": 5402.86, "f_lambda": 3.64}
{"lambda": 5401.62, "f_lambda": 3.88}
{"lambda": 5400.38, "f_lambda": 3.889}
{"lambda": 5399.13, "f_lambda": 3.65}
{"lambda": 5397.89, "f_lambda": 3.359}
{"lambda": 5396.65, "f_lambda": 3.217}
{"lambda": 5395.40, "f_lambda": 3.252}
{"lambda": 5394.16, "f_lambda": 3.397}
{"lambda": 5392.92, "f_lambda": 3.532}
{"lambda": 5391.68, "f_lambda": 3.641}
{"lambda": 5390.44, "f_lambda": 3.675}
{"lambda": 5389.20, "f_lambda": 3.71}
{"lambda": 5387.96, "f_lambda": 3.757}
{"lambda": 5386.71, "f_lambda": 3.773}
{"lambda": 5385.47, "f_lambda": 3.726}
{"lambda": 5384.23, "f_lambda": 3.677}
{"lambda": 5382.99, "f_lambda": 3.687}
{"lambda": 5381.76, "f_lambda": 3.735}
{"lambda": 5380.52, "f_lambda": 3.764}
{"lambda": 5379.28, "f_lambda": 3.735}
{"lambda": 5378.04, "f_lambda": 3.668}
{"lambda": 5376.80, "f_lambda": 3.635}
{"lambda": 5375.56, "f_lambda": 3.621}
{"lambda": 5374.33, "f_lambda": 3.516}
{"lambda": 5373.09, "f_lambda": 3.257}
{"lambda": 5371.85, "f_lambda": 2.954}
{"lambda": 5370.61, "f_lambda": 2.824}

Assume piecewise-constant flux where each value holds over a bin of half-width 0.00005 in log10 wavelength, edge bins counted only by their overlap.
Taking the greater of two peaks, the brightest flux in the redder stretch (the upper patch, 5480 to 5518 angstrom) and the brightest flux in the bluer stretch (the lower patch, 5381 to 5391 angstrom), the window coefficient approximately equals 4.02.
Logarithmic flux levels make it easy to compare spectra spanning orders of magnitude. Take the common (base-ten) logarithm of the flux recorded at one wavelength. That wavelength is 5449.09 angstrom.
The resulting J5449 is 0.569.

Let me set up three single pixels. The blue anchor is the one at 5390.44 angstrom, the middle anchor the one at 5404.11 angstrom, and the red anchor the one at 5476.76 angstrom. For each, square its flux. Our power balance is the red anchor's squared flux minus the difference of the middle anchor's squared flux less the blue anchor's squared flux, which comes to 14.5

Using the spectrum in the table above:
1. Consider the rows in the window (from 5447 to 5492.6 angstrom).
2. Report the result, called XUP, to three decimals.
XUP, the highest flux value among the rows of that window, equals 3.961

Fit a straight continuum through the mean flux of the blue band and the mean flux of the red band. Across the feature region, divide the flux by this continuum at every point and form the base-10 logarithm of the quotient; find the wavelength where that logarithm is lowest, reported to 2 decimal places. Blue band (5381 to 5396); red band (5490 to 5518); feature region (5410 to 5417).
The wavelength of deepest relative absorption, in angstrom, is 5410.33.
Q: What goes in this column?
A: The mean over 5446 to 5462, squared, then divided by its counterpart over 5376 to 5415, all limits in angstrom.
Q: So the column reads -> 3.73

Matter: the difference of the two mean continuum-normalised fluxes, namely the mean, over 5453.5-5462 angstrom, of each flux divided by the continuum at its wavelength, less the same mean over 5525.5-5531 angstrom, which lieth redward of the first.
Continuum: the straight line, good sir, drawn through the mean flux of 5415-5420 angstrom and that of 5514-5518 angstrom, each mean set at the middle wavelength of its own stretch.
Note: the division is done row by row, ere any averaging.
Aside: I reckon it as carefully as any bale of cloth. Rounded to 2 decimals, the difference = -0.02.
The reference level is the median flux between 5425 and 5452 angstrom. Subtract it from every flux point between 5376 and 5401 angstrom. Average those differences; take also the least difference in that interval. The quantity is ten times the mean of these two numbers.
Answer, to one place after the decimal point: -1.4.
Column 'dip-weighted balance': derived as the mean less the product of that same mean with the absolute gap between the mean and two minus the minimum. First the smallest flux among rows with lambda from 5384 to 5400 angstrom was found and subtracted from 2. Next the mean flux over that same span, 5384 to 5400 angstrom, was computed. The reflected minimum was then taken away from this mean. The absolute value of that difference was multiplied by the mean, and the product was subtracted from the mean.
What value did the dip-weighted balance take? -13.5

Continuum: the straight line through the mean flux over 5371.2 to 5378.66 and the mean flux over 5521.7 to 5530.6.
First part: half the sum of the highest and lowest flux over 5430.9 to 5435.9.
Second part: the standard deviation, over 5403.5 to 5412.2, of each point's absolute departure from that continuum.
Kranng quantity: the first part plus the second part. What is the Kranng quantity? 3.49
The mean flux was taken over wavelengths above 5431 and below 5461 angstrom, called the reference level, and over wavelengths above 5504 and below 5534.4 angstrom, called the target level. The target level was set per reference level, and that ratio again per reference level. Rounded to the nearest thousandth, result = 0.294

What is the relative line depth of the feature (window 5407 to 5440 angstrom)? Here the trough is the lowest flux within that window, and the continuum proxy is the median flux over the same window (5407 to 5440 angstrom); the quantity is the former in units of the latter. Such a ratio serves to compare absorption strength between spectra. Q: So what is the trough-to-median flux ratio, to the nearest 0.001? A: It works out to 0.920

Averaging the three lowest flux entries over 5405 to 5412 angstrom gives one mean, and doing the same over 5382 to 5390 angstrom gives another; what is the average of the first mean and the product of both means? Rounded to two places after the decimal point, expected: 7.54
